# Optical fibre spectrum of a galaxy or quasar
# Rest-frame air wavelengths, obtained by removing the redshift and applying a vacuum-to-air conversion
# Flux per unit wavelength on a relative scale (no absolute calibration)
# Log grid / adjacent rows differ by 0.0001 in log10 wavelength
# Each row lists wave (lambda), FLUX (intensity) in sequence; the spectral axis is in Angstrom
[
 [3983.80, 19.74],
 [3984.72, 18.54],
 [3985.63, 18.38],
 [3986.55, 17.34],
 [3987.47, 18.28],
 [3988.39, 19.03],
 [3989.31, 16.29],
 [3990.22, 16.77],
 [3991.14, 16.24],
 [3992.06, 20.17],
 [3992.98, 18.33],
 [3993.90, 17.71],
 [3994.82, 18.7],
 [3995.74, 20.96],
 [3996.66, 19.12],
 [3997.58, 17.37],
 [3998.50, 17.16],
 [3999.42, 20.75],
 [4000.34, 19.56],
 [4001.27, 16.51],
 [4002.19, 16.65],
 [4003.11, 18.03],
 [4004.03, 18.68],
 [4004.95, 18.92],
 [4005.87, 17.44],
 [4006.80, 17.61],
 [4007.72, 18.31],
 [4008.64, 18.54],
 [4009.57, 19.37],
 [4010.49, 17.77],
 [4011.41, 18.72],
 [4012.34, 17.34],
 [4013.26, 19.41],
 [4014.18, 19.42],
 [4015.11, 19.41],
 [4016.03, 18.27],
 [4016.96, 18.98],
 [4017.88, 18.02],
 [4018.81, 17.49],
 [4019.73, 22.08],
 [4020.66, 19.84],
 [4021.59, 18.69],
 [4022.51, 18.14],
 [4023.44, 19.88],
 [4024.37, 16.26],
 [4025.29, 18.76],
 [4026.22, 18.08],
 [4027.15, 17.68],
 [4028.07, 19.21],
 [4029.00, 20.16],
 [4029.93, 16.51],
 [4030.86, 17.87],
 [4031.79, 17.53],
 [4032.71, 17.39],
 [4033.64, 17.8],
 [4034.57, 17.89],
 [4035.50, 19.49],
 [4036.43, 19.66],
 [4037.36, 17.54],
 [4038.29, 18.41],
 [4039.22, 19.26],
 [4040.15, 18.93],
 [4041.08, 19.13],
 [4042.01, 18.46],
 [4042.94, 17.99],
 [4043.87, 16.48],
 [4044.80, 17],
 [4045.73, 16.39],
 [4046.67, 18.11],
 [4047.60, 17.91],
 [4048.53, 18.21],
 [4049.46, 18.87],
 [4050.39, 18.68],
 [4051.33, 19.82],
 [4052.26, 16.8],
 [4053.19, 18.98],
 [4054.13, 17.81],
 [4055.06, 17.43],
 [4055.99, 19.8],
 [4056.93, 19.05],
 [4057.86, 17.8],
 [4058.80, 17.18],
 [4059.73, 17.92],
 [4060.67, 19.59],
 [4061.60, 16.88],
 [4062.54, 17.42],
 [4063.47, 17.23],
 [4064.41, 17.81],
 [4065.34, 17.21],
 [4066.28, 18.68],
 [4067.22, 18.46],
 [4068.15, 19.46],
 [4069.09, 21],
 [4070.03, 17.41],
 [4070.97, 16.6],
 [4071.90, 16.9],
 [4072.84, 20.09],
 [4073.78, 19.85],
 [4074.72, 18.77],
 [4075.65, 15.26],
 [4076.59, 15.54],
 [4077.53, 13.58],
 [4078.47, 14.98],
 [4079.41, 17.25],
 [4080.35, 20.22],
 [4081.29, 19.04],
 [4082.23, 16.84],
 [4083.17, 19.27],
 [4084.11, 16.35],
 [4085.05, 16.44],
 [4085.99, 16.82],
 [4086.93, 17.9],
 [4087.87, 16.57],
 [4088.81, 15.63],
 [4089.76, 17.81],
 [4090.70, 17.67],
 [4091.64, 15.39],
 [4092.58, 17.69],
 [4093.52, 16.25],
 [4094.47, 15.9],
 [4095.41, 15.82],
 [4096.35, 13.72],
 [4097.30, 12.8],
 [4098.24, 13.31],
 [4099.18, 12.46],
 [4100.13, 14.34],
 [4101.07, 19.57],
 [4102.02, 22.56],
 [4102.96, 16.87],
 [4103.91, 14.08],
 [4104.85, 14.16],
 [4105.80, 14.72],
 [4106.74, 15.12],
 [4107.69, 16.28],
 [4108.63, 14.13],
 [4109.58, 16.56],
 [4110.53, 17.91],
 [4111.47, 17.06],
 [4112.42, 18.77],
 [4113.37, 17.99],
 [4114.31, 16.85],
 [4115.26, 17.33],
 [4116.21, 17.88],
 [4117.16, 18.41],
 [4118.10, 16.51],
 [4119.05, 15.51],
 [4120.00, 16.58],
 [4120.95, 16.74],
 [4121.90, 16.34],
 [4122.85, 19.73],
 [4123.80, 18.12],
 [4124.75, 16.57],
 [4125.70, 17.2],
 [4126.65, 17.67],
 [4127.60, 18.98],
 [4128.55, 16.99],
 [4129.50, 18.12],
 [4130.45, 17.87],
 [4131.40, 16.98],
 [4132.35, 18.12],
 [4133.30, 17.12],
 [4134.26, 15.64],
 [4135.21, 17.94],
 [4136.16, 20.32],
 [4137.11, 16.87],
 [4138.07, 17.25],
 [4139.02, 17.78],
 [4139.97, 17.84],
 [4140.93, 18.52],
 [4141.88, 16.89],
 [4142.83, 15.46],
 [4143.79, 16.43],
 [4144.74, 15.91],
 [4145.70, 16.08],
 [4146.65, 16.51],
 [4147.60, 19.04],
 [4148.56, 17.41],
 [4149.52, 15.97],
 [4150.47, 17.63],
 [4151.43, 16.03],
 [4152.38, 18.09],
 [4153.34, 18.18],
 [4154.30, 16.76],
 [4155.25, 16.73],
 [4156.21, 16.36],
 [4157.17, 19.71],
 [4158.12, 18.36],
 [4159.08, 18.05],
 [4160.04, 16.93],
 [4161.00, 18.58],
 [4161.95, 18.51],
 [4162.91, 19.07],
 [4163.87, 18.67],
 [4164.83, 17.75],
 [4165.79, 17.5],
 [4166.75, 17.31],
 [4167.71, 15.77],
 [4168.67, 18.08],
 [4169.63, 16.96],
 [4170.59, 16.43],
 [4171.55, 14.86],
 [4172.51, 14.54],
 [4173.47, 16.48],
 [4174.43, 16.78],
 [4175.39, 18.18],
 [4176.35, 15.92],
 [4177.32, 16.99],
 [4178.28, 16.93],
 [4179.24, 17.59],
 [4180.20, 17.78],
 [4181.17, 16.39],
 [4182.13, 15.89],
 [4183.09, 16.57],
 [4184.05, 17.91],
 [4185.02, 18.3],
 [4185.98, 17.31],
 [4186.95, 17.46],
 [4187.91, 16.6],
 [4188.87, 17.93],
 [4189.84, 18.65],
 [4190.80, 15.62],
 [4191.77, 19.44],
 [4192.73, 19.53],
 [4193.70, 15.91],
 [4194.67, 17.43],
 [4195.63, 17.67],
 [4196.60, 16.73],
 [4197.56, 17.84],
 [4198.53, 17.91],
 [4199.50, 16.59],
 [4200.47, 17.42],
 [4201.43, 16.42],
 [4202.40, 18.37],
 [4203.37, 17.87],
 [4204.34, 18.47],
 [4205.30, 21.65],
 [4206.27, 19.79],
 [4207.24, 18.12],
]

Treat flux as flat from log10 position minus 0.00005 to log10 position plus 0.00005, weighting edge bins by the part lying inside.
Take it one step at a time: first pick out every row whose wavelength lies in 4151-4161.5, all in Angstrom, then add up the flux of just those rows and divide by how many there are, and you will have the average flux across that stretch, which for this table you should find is 17.6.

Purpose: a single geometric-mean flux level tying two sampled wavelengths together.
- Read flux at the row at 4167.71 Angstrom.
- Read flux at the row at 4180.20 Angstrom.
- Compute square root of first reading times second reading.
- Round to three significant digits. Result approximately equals 16.7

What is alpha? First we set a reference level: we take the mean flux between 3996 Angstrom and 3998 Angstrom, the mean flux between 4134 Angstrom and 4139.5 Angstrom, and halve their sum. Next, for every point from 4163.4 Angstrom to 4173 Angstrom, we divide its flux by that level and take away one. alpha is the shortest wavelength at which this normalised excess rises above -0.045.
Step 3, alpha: 4163.87 Angstrom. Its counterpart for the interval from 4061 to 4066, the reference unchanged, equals 4062.54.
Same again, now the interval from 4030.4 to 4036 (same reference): 4030.86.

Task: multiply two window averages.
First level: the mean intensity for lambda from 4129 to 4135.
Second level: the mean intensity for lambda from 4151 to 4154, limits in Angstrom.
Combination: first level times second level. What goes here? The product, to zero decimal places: 302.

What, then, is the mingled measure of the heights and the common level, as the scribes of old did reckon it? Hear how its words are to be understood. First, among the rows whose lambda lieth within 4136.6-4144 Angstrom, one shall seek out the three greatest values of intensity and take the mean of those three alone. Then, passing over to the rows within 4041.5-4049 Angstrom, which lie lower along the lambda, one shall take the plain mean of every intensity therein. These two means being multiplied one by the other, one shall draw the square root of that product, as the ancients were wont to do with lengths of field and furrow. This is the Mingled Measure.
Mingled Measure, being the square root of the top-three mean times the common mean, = 17.8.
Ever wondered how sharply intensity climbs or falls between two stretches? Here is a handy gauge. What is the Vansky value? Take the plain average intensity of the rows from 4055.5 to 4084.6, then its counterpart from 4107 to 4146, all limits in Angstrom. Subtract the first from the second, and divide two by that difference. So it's -3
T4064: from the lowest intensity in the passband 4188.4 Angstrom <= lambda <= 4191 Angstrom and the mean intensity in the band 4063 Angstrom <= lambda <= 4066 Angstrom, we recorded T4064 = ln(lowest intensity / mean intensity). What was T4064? -0.11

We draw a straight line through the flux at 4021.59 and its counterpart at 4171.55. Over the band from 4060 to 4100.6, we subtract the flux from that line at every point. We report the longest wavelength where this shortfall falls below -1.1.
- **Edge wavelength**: 4083.17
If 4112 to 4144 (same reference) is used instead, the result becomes 4141.88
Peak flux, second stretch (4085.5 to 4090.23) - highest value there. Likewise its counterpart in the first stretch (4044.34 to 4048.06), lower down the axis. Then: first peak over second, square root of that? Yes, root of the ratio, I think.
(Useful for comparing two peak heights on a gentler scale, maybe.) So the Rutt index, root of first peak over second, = 1.01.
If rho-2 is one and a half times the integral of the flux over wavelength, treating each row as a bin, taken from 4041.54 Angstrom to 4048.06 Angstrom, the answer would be 171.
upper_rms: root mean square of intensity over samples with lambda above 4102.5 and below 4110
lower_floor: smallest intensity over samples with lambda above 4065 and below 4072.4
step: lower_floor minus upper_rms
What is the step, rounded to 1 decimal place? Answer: 1.3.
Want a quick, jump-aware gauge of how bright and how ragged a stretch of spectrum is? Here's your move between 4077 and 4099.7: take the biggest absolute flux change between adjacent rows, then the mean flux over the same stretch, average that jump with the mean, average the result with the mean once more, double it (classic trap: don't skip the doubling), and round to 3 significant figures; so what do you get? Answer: 25.8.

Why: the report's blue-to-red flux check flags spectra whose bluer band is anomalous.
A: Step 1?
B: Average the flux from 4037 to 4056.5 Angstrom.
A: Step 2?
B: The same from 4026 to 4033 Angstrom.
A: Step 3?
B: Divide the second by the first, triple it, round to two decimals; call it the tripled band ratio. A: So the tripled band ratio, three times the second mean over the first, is 2.98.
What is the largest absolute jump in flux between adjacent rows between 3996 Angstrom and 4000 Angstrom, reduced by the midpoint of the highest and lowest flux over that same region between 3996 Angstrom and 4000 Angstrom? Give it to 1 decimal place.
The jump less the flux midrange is -15.4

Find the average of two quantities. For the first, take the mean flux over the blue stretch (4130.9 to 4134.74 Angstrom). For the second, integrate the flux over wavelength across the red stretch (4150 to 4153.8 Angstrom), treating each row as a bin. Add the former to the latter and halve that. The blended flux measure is 42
